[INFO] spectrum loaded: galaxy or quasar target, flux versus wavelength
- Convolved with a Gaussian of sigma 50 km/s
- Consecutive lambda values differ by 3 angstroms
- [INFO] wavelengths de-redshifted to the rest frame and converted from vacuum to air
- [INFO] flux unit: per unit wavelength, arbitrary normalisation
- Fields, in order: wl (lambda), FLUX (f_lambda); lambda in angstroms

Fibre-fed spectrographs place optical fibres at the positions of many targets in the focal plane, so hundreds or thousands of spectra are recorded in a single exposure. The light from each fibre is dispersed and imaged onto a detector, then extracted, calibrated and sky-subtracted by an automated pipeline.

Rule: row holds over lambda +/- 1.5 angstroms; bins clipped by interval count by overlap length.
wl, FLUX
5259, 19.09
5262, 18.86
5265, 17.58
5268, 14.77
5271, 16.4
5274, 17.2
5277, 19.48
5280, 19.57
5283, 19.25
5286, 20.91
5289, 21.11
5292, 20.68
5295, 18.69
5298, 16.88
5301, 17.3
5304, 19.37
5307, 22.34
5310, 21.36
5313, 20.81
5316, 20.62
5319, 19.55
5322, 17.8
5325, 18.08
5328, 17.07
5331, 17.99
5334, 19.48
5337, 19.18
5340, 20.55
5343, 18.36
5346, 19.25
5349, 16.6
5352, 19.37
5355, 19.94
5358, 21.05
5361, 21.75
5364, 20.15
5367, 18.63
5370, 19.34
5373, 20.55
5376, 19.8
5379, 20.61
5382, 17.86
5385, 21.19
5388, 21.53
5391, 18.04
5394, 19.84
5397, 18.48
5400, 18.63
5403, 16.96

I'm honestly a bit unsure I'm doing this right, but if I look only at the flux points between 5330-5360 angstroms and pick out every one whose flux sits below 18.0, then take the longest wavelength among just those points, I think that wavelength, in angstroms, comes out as 5349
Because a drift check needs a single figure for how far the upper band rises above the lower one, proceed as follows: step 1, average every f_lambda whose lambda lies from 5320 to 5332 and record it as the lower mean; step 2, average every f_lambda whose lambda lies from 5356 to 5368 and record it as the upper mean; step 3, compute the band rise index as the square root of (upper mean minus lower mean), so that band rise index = 1.63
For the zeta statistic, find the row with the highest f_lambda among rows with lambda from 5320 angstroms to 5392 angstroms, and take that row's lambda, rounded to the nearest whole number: 5361 angstroms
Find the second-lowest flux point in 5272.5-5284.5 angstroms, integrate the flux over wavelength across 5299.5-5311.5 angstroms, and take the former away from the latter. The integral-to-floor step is 222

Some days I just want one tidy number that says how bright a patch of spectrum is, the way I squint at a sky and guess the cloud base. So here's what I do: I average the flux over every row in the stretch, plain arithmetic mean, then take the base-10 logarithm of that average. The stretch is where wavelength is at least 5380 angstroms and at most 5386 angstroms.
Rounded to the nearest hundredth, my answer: 1.29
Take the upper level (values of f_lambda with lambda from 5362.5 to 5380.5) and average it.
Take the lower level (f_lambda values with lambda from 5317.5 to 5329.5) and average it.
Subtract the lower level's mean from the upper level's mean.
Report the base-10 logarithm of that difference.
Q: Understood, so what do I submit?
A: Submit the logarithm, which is 0.24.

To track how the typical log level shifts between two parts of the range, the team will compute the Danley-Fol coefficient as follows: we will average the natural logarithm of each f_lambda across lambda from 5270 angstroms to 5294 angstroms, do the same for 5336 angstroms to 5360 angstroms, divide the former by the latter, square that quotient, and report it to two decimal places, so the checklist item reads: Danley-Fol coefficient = 1.00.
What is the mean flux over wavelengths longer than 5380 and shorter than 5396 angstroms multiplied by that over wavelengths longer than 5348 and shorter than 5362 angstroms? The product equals 389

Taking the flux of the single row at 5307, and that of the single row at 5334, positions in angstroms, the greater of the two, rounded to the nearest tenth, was 22.3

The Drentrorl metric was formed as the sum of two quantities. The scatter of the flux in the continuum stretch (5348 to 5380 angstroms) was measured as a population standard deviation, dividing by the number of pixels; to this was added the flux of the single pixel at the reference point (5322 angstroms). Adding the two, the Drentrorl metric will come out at 19.1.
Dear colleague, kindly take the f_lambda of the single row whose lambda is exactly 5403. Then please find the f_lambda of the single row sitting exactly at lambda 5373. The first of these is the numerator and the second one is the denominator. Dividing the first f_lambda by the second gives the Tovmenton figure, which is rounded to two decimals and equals 0.83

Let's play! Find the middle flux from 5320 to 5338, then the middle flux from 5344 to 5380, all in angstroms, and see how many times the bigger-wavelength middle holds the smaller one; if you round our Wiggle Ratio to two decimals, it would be 1.10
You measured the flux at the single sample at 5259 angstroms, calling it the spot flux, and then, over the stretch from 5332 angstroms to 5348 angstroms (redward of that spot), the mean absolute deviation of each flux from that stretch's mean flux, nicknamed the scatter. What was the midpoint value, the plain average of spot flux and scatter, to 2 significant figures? 9.8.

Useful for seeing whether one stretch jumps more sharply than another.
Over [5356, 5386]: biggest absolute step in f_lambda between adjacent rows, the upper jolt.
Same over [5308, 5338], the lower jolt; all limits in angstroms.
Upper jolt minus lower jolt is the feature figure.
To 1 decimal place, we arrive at 1.6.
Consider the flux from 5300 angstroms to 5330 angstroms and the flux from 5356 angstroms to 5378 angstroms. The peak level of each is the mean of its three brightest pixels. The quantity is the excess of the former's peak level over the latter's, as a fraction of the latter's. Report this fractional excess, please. 0.018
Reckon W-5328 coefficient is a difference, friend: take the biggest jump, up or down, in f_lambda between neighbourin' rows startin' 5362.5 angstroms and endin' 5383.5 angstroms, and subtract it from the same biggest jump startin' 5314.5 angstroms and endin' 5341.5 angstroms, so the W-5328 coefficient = -1.0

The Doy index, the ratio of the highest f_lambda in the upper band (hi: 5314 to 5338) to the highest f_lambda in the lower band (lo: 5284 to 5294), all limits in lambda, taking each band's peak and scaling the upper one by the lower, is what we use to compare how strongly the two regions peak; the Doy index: 0.98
